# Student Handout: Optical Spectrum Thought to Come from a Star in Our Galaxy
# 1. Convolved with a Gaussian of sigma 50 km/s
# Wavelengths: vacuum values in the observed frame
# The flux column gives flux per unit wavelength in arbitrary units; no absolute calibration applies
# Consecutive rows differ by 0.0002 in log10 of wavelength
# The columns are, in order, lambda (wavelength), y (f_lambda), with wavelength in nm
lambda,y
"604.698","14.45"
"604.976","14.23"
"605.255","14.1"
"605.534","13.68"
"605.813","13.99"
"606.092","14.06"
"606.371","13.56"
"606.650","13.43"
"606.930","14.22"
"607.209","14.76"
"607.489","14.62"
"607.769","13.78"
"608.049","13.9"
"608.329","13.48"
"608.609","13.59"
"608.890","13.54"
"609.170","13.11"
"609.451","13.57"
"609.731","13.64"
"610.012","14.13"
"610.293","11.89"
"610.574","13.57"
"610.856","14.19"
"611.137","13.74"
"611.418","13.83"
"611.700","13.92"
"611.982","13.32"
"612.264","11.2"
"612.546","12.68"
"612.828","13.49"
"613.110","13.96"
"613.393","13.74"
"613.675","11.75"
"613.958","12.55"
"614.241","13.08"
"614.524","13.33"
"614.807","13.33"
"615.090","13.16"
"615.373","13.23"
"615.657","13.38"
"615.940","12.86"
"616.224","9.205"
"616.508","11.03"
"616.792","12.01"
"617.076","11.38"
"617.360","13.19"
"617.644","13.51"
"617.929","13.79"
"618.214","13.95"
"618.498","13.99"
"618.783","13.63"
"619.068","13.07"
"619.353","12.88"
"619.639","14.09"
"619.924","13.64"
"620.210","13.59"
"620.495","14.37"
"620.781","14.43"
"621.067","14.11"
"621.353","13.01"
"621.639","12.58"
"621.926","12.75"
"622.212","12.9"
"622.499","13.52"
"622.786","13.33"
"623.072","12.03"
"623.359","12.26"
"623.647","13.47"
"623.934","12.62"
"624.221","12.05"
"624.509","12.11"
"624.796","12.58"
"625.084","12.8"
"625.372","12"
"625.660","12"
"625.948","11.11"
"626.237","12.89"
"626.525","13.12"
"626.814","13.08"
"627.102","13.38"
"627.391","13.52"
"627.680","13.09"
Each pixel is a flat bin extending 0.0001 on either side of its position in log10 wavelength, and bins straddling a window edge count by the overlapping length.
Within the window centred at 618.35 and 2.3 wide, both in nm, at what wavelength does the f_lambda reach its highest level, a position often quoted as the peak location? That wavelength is 618.498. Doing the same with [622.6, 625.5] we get 623.647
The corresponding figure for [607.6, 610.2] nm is 610.012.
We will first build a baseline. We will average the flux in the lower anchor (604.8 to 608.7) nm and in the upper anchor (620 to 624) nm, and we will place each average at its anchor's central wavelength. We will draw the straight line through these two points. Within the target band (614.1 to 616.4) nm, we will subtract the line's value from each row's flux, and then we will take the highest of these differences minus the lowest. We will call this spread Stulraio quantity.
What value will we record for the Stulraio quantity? 4.1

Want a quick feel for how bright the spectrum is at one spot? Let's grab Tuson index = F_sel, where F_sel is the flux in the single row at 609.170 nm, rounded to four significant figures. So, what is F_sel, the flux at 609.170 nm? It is 13.11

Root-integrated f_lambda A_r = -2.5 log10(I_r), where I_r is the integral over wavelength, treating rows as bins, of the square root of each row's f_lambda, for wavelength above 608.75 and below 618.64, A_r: -3.9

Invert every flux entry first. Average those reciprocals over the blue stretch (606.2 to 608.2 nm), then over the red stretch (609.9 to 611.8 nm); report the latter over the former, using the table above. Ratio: 1.03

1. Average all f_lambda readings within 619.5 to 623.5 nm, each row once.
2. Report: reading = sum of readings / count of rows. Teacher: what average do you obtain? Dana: 13.3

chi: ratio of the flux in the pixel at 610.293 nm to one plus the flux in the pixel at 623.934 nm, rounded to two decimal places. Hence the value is 0.87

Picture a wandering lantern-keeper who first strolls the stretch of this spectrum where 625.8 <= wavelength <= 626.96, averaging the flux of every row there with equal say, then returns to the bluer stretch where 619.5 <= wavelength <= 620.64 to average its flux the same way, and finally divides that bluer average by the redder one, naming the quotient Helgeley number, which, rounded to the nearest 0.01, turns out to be 1.11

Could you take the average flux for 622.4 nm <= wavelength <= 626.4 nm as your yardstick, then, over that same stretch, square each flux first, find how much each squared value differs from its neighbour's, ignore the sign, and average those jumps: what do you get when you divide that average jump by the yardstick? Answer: 1.31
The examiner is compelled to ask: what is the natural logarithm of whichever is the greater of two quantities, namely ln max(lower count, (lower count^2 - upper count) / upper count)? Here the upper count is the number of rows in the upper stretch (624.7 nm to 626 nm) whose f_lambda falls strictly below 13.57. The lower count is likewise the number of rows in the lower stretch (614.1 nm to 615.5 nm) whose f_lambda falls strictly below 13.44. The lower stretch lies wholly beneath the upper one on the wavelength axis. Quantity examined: 1.6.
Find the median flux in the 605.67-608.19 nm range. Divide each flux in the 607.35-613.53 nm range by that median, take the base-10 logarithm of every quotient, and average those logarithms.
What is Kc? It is -0.016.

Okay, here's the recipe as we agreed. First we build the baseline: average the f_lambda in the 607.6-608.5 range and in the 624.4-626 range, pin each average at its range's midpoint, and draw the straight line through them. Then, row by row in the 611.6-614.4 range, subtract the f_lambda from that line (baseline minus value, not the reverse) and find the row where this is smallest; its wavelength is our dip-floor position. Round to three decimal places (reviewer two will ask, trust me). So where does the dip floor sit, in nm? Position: 613.110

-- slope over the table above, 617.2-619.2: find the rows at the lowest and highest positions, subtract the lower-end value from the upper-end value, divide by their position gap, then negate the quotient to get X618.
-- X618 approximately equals 0.1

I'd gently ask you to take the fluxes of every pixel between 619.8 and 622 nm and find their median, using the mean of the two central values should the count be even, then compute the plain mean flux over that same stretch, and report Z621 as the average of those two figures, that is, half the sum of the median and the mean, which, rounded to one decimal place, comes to 13.6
